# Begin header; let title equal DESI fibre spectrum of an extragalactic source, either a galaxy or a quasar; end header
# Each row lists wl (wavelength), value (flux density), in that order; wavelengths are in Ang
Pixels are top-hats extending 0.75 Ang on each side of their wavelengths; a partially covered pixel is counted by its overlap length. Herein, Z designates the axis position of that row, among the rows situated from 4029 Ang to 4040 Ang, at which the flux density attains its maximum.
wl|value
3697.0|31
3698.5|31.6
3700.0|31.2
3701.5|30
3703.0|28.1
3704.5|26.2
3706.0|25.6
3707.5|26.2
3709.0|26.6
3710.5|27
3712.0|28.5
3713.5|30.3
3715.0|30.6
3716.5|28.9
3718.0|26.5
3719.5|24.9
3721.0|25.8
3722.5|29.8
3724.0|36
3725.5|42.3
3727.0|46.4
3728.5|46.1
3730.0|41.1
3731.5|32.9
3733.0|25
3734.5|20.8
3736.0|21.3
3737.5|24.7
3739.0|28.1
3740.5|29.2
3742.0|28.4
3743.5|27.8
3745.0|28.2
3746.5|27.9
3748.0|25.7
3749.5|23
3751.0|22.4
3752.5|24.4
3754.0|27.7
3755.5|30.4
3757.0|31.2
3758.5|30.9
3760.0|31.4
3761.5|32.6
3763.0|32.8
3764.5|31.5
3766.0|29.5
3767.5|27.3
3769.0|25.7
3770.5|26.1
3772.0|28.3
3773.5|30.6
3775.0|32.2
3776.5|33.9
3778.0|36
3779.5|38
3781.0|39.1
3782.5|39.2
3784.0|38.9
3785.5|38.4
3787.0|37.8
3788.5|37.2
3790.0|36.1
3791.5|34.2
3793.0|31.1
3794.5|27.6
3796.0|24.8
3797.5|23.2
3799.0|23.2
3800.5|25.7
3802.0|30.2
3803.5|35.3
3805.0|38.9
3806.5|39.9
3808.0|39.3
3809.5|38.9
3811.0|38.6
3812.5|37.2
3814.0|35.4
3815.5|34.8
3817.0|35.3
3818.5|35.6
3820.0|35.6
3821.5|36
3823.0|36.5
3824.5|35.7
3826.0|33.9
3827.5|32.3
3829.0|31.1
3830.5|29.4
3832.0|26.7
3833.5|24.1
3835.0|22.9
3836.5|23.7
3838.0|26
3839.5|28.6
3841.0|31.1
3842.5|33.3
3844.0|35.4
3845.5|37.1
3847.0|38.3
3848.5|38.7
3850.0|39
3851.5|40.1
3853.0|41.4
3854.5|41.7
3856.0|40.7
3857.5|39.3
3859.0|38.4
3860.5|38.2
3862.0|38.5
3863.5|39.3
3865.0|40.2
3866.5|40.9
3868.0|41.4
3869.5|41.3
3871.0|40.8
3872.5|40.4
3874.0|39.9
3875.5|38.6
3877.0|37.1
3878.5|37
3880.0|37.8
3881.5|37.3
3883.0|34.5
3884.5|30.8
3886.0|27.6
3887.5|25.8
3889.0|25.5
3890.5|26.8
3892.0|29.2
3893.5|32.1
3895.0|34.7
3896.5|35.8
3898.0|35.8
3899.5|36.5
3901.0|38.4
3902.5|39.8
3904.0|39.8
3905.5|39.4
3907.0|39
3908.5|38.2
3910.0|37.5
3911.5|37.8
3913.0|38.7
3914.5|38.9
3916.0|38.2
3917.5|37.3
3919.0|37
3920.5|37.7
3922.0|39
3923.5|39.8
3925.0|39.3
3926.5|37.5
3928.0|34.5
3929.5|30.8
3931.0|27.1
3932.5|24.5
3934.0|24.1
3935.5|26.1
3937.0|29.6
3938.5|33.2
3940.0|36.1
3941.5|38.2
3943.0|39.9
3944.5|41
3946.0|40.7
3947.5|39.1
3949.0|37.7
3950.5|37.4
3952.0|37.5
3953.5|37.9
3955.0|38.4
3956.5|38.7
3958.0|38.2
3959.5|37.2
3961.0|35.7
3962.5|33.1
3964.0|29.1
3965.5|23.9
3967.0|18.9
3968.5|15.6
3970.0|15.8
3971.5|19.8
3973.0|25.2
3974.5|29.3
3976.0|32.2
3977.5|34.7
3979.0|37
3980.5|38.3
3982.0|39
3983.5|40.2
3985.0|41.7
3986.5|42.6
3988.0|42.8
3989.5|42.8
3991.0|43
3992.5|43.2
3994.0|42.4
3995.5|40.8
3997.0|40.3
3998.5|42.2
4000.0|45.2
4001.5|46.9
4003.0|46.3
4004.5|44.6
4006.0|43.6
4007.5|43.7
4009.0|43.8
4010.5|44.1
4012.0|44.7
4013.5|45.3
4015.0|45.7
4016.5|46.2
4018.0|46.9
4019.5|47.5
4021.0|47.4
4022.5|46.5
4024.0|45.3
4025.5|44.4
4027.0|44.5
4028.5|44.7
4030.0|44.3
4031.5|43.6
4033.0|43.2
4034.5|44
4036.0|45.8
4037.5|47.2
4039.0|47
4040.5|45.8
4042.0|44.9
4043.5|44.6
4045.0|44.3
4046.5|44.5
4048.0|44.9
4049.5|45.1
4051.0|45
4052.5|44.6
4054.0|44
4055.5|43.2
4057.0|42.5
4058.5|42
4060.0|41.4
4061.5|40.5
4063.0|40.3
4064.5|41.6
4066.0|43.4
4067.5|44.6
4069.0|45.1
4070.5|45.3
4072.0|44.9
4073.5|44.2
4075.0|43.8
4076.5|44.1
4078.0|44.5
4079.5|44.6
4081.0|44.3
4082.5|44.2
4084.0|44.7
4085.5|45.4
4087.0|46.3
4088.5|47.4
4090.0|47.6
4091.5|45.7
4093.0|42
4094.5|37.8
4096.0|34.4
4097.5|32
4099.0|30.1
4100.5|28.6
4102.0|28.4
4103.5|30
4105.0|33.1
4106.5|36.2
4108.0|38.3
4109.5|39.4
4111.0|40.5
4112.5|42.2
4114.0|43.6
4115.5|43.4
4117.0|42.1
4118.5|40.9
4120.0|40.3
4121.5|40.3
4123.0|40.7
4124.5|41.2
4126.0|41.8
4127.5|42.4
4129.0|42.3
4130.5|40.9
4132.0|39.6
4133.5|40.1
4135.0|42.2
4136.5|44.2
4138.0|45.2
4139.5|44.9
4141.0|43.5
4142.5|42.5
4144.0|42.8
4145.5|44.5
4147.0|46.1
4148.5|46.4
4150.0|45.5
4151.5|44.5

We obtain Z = 4037.5 Ang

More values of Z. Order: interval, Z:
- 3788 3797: 3788.5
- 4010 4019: 4018.0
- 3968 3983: 3982.0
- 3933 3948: 3944.5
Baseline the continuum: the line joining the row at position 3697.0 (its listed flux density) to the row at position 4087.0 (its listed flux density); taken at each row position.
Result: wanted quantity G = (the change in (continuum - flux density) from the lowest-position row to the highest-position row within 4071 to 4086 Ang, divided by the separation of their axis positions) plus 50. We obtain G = 50.0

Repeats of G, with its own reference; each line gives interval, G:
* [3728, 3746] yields 51.1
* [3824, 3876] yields 50.0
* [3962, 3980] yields 49.8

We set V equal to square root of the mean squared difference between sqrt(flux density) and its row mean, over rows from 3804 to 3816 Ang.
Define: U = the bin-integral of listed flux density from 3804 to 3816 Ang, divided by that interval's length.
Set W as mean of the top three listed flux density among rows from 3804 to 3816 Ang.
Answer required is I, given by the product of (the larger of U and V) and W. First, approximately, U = 38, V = 0.14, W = 39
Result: 1491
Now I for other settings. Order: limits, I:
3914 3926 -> 1511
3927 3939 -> 946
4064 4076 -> 1992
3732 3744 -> 736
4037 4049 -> 2117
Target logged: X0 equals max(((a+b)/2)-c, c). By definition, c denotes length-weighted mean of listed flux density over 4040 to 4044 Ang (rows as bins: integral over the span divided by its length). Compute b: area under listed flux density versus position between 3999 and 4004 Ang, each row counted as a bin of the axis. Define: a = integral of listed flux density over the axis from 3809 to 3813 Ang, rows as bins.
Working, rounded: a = 153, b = 229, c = 45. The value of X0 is 146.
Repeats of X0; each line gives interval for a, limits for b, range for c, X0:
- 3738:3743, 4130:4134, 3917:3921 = 114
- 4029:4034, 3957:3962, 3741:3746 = 174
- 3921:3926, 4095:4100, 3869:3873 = 138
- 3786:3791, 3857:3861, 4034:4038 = 124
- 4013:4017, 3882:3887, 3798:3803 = 142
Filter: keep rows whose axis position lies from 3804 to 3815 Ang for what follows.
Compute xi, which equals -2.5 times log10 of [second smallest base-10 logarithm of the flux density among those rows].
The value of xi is -0.49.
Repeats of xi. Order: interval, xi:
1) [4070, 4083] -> -0.54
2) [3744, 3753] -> -0.34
